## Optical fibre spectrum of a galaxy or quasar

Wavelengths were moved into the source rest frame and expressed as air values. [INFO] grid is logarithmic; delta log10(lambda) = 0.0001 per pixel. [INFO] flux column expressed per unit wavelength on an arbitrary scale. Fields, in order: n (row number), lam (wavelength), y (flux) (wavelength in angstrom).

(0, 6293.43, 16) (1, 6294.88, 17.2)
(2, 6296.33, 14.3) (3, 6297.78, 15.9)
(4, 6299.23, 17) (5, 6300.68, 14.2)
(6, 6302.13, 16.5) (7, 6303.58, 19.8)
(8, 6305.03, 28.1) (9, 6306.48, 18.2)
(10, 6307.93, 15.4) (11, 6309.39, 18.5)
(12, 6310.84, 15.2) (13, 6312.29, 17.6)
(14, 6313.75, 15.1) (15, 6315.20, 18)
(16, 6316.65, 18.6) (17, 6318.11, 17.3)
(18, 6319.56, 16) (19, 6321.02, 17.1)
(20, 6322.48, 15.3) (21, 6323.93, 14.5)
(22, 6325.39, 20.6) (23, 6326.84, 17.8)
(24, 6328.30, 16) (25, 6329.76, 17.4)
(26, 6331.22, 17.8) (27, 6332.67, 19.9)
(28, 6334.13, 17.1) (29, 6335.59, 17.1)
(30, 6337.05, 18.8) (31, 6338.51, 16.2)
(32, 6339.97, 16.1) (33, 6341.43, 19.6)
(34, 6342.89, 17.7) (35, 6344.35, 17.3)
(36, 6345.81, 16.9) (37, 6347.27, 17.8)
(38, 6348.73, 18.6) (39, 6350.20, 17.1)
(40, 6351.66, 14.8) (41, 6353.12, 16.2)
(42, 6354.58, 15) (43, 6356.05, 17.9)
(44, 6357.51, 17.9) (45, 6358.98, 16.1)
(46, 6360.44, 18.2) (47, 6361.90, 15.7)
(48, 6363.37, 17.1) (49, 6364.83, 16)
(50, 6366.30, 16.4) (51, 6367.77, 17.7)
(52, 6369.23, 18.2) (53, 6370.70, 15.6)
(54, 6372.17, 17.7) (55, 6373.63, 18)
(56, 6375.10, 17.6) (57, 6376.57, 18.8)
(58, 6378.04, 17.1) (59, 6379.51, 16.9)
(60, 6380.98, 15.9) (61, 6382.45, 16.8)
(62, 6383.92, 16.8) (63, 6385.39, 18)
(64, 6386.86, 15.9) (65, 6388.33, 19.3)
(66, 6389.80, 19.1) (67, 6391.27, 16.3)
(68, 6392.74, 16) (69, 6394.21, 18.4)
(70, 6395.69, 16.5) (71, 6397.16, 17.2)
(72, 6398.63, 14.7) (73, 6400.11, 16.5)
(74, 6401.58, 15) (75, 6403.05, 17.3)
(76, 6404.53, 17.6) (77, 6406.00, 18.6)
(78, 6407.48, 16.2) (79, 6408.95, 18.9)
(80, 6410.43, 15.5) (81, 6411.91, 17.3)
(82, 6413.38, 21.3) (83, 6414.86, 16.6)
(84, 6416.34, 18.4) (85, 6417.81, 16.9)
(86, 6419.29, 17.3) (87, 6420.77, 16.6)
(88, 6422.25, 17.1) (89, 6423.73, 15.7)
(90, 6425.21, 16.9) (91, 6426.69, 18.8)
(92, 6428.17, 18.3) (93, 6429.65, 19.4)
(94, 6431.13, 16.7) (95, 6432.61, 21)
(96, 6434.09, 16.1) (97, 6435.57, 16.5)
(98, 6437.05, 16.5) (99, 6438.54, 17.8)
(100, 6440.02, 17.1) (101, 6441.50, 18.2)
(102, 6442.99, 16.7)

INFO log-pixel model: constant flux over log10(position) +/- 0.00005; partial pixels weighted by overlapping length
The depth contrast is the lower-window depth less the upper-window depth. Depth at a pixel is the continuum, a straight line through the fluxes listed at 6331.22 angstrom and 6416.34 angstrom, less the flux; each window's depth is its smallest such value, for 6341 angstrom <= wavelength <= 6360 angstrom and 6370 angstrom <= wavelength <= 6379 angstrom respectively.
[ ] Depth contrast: -1.0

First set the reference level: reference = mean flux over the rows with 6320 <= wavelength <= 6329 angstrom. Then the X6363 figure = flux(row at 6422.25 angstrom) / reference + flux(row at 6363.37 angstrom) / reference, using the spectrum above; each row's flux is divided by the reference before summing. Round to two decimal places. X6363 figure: 2.03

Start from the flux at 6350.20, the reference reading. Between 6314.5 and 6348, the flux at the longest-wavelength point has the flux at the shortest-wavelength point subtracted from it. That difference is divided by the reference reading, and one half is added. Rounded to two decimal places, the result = 0.49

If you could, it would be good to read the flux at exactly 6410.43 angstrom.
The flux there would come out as 15.5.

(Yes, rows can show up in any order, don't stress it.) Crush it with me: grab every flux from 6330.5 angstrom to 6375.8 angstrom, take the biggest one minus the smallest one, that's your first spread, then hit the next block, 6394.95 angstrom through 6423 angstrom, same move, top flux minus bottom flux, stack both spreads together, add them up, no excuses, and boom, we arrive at 11.7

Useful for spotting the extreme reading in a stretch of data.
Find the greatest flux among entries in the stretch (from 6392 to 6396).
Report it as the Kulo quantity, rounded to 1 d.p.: 18.4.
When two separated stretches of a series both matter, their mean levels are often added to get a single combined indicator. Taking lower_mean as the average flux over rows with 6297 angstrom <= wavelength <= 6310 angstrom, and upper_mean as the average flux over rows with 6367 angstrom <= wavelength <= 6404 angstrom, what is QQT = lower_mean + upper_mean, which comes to 35.3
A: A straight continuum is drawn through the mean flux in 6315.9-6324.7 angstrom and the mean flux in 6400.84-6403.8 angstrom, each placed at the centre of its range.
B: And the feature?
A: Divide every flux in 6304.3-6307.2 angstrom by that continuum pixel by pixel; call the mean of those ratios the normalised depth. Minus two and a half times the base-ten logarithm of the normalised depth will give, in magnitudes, -0.37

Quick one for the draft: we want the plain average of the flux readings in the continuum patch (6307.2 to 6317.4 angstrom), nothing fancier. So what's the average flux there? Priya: 16.91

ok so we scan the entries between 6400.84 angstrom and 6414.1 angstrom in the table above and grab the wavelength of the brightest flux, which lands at 6413.38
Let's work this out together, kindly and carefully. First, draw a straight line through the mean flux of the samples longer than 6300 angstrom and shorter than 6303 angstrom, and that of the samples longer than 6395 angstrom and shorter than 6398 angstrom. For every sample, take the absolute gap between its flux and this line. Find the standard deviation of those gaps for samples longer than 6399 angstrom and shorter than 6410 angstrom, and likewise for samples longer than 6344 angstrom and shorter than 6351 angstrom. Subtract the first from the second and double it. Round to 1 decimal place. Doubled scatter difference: -0.1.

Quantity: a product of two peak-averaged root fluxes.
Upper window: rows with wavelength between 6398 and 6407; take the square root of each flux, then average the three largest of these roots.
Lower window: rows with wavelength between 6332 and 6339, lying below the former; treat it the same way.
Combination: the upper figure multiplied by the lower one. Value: 18.2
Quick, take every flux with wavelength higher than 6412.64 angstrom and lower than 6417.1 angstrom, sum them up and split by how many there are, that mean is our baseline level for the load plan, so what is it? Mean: 18.8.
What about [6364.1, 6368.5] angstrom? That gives 16.7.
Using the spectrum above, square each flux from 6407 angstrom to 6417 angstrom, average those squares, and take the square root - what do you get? 17.8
